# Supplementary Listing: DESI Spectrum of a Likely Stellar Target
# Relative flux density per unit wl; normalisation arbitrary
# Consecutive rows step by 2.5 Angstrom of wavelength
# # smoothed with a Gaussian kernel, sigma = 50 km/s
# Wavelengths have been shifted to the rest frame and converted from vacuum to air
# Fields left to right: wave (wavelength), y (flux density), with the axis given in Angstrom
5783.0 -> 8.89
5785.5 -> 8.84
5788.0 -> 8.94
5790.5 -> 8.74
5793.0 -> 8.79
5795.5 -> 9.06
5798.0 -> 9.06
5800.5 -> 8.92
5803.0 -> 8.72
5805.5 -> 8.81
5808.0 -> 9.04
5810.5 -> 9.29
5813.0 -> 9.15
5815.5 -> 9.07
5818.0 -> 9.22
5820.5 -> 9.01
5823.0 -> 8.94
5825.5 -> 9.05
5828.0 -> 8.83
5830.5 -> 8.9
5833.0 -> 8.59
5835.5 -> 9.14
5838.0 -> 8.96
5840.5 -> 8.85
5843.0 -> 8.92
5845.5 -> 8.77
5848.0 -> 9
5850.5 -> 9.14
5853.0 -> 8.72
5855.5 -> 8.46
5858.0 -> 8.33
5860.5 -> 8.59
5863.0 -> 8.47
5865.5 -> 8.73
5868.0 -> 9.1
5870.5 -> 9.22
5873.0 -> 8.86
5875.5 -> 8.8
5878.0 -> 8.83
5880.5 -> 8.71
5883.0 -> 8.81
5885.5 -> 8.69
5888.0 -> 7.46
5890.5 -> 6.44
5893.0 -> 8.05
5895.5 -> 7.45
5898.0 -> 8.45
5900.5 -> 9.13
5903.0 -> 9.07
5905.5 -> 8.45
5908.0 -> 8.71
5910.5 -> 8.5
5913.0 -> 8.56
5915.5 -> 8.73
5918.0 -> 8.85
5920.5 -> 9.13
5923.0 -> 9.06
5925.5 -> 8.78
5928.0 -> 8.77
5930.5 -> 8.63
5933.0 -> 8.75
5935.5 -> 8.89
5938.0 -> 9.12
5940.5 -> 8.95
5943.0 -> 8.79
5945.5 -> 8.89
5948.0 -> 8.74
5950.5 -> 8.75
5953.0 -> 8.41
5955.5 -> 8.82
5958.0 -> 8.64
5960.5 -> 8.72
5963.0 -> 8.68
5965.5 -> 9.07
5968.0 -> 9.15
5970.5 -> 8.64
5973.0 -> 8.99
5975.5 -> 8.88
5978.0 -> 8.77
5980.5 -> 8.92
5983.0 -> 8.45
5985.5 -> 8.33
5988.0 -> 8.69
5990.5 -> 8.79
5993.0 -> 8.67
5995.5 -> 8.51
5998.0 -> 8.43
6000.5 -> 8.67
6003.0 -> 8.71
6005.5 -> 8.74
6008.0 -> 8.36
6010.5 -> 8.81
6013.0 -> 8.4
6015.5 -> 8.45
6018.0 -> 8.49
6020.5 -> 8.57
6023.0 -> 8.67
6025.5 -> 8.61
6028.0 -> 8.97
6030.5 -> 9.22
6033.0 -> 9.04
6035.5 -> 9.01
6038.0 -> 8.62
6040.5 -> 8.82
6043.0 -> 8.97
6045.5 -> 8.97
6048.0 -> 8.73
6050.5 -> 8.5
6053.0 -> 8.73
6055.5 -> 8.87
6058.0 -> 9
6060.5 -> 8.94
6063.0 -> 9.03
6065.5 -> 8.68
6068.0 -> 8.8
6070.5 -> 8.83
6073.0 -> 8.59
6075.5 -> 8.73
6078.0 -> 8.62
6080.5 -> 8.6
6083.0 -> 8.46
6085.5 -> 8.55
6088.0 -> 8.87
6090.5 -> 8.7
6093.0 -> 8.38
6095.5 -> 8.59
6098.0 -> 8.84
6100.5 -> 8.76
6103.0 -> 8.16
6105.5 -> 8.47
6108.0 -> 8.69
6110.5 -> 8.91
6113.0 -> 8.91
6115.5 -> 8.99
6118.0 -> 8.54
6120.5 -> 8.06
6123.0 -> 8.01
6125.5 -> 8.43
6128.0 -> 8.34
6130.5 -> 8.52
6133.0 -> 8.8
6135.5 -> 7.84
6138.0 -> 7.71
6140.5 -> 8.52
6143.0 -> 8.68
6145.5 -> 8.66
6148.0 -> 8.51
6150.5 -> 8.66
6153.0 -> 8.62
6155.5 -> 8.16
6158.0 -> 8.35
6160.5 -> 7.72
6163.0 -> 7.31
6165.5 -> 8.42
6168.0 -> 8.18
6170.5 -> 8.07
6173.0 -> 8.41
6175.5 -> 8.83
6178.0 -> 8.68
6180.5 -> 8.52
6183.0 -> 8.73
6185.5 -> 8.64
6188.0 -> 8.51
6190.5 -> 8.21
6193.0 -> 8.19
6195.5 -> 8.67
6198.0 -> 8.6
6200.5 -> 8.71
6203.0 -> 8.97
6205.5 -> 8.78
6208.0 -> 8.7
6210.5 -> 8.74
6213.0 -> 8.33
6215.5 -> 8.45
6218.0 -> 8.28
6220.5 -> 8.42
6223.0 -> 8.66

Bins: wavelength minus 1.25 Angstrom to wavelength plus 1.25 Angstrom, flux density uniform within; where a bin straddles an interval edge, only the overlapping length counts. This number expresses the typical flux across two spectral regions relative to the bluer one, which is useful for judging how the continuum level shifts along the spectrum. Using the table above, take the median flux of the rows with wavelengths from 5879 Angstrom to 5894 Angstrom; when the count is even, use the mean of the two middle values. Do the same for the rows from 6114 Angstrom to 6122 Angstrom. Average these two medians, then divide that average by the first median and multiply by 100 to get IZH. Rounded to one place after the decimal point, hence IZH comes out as 101.0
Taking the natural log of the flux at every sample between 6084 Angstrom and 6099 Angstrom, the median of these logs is 2.157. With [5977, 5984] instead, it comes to 2.171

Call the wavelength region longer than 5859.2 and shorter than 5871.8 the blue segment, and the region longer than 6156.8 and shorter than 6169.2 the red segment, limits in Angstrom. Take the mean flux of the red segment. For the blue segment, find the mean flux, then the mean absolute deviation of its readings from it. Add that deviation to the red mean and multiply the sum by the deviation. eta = 2.2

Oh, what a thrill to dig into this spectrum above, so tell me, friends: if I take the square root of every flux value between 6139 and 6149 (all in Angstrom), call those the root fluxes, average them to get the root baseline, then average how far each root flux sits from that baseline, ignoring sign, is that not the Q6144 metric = 0.013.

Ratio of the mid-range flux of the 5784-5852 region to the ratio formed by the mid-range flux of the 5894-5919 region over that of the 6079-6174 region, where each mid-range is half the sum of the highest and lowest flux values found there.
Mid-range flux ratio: 8.79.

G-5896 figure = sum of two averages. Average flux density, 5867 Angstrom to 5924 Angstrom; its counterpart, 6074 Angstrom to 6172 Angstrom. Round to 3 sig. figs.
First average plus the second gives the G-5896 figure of 17.0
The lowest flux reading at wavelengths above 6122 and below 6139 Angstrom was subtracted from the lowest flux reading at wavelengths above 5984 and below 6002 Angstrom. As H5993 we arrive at 0.62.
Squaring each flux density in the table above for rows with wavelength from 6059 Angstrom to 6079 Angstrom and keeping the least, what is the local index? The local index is 74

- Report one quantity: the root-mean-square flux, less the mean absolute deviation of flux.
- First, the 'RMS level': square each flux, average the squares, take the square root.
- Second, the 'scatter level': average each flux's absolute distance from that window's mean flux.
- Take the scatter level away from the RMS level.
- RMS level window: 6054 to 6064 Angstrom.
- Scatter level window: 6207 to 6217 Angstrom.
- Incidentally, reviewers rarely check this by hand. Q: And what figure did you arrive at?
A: 8.80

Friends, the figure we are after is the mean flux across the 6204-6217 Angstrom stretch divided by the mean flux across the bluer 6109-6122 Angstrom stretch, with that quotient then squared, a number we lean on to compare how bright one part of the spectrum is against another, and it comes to 0.98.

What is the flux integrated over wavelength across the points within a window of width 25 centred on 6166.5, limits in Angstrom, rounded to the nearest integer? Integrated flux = 205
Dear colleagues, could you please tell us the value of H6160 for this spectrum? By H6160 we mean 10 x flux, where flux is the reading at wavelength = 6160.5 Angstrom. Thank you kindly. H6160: 77.2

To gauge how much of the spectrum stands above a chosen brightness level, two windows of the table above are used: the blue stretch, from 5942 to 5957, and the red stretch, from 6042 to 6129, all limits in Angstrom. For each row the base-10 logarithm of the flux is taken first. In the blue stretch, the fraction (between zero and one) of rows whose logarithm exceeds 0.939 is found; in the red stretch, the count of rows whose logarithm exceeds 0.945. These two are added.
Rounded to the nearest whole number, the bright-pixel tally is 13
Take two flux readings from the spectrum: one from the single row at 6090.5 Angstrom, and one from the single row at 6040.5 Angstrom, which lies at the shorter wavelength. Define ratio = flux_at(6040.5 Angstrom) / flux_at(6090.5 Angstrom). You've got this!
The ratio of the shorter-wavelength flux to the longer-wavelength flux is 1.014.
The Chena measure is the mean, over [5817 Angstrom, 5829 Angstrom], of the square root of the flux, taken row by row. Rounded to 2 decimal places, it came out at 3.00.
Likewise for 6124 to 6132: 2.90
